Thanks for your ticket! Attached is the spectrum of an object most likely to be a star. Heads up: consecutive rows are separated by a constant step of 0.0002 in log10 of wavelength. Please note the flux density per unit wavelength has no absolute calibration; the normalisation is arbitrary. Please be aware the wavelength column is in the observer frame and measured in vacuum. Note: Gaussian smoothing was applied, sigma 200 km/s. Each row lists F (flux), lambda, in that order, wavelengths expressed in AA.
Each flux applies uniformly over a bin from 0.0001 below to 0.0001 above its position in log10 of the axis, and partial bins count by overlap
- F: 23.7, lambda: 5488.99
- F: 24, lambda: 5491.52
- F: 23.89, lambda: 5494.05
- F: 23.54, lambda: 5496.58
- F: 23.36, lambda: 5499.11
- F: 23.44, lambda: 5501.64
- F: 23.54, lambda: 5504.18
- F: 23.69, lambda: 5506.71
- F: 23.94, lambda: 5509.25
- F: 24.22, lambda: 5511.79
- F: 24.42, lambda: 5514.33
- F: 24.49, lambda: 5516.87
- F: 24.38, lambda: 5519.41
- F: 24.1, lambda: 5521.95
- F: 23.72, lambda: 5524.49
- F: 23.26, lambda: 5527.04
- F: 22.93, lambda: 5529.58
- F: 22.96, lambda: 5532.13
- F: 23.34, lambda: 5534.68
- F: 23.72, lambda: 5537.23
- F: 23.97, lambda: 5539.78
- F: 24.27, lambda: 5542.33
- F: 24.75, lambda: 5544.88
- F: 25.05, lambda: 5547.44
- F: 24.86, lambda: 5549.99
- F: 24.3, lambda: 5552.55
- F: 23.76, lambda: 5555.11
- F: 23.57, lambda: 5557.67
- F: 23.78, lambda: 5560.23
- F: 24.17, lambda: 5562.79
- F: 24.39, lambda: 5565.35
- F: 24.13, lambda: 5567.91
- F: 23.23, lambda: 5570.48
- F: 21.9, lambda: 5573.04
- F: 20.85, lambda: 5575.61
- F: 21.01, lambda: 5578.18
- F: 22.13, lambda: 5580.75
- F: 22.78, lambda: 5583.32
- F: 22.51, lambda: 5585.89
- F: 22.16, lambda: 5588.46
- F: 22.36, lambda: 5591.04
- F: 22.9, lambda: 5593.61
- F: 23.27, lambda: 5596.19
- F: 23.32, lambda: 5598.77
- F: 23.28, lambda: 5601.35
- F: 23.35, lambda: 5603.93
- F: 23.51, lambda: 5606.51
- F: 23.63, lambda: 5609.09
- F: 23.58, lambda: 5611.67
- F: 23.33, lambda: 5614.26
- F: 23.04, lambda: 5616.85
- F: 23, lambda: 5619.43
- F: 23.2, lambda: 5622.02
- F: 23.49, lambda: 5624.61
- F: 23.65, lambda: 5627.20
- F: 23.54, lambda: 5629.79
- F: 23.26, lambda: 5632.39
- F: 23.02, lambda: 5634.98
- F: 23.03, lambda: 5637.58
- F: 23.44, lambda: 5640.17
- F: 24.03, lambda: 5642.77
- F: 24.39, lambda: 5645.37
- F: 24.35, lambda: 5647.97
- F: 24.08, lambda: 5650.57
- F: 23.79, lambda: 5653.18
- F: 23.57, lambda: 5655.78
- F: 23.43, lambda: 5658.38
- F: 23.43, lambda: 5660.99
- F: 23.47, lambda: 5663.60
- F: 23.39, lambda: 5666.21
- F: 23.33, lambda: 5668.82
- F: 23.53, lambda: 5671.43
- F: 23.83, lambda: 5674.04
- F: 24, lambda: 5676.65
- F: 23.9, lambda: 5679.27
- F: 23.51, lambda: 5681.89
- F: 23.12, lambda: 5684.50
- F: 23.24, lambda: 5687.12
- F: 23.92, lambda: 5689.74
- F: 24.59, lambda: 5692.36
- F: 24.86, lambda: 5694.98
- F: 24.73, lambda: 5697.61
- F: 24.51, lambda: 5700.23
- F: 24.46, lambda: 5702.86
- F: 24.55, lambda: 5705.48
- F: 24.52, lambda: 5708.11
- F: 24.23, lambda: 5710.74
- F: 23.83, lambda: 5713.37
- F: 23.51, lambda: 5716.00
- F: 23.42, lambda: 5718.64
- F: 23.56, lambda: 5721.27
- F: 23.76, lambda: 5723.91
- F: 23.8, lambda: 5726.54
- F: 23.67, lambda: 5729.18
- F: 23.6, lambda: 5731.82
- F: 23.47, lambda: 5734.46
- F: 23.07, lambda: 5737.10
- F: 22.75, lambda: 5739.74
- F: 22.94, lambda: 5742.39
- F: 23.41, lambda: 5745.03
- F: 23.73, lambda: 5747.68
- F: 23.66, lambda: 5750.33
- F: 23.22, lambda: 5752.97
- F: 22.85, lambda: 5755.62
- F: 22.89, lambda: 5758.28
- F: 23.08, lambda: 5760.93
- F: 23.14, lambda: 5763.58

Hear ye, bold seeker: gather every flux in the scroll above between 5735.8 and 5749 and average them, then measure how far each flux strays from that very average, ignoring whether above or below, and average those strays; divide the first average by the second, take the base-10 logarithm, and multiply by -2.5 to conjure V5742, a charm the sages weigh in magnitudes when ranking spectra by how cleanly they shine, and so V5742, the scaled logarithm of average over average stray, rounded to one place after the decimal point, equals -4.7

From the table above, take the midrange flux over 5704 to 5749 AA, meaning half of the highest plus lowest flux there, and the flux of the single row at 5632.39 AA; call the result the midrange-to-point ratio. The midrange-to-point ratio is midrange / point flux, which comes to 1.02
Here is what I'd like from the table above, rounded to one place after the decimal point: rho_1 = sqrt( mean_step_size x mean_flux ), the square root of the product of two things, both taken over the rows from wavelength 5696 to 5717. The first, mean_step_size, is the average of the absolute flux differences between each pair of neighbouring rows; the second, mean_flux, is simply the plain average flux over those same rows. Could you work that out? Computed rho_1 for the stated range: 2.2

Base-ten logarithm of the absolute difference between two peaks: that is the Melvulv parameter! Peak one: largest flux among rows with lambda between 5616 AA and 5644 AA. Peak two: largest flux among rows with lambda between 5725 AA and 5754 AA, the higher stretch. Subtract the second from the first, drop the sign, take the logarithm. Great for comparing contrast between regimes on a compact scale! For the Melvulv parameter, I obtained -0.64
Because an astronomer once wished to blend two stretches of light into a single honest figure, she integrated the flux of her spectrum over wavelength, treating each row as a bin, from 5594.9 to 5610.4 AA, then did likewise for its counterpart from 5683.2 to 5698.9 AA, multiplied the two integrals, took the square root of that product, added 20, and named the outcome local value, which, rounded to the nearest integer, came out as 390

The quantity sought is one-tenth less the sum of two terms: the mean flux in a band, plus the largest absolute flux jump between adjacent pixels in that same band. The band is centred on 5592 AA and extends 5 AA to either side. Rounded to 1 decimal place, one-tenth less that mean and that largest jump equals -23.1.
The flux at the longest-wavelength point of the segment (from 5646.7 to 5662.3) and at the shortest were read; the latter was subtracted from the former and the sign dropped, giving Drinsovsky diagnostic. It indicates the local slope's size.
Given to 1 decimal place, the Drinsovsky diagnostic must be 0.9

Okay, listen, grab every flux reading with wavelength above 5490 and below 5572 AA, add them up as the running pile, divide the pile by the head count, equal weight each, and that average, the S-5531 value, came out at 23.9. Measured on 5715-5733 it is 23.6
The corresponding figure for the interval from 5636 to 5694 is 23.7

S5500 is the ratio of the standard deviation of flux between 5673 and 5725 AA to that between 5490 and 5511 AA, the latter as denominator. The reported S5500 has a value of 2.2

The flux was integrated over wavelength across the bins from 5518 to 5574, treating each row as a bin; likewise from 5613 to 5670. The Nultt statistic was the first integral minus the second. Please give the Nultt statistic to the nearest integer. -4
